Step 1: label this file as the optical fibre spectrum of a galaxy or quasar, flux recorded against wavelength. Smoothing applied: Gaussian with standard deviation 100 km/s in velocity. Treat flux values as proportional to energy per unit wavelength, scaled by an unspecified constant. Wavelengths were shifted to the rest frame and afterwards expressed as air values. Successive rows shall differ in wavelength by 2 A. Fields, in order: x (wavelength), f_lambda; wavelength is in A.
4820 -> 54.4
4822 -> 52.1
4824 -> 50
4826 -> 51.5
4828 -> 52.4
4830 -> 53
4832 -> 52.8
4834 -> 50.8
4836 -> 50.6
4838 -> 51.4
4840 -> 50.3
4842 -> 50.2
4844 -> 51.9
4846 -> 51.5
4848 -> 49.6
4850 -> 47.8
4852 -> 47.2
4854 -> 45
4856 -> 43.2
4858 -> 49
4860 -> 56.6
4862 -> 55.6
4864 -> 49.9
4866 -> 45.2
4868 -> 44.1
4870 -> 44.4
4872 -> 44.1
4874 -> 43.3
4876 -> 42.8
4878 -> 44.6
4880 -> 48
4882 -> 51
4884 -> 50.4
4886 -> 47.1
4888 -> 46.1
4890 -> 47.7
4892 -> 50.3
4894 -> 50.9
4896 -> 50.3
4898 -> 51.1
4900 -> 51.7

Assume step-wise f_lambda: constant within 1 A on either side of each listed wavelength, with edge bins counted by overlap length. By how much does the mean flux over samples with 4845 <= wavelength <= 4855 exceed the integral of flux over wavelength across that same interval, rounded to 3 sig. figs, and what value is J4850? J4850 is -434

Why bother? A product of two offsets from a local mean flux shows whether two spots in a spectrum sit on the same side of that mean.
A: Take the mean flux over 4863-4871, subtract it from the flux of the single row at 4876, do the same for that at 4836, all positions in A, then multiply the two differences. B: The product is -15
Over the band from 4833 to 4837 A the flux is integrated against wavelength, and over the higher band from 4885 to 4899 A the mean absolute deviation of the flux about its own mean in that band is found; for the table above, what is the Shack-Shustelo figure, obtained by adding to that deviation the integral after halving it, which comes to 103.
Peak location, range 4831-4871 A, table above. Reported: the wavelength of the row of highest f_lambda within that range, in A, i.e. 4860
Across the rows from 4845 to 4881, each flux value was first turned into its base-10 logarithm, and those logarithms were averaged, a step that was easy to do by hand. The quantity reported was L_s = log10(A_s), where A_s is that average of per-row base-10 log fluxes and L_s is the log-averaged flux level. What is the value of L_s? 0.224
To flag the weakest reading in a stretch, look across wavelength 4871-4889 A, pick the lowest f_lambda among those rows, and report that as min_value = 42.8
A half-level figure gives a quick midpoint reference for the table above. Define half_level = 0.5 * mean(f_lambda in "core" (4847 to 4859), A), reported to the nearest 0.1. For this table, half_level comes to 23.5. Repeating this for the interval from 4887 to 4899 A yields 24.7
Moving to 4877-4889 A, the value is 23.9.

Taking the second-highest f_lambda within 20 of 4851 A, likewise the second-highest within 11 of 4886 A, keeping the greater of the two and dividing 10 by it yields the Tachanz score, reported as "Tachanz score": 0.180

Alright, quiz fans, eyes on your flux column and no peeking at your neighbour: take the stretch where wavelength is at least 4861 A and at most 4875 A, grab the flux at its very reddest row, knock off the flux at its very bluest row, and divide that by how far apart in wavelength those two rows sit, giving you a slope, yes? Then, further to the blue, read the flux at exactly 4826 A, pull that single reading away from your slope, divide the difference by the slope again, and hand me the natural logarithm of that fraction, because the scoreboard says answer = 3.94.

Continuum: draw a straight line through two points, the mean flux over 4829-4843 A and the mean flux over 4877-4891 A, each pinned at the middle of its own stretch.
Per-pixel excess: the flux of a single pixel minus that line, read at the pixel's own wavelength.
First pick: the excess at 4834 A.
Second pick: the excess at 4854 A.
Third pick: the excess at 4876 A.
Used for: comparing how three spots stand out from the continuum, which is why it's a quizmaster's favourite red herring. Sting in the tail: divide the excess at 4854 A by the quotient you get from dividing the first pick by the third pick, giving -44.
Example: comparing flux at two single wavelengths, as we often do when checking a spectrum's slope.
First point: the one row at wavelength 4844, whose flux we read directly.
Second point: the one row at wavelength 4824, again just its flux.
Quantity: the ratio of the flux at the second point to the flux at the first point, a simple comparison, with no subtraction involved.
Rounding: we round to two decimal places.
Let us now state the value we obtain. 0.96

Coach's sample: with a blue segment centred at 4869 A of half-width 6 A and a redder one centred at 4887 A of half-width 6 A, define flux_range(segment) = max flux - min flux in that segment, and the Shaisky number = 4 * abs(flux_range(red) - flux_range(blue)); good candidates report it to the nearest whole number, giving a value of 7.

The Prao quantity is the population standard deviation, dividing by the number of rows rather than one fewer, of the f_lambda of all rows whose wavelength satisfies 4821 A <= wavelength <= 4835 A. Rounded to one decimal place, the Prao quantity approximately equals 1.0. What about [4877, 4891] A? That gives 2.1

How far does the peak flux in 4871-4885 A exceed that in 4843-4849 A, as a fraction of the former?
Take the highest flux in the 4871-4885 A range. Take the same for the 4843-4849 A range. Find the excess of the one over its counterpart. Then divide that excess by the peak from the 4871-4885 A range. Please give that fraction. -0.018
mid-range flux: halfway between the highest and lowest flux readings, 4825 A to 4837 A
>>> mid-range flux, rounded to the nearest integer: 52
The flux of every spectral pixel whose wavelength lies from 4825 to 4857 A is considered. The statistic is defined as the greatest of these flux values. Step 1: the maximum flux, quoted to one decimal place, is 53.0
